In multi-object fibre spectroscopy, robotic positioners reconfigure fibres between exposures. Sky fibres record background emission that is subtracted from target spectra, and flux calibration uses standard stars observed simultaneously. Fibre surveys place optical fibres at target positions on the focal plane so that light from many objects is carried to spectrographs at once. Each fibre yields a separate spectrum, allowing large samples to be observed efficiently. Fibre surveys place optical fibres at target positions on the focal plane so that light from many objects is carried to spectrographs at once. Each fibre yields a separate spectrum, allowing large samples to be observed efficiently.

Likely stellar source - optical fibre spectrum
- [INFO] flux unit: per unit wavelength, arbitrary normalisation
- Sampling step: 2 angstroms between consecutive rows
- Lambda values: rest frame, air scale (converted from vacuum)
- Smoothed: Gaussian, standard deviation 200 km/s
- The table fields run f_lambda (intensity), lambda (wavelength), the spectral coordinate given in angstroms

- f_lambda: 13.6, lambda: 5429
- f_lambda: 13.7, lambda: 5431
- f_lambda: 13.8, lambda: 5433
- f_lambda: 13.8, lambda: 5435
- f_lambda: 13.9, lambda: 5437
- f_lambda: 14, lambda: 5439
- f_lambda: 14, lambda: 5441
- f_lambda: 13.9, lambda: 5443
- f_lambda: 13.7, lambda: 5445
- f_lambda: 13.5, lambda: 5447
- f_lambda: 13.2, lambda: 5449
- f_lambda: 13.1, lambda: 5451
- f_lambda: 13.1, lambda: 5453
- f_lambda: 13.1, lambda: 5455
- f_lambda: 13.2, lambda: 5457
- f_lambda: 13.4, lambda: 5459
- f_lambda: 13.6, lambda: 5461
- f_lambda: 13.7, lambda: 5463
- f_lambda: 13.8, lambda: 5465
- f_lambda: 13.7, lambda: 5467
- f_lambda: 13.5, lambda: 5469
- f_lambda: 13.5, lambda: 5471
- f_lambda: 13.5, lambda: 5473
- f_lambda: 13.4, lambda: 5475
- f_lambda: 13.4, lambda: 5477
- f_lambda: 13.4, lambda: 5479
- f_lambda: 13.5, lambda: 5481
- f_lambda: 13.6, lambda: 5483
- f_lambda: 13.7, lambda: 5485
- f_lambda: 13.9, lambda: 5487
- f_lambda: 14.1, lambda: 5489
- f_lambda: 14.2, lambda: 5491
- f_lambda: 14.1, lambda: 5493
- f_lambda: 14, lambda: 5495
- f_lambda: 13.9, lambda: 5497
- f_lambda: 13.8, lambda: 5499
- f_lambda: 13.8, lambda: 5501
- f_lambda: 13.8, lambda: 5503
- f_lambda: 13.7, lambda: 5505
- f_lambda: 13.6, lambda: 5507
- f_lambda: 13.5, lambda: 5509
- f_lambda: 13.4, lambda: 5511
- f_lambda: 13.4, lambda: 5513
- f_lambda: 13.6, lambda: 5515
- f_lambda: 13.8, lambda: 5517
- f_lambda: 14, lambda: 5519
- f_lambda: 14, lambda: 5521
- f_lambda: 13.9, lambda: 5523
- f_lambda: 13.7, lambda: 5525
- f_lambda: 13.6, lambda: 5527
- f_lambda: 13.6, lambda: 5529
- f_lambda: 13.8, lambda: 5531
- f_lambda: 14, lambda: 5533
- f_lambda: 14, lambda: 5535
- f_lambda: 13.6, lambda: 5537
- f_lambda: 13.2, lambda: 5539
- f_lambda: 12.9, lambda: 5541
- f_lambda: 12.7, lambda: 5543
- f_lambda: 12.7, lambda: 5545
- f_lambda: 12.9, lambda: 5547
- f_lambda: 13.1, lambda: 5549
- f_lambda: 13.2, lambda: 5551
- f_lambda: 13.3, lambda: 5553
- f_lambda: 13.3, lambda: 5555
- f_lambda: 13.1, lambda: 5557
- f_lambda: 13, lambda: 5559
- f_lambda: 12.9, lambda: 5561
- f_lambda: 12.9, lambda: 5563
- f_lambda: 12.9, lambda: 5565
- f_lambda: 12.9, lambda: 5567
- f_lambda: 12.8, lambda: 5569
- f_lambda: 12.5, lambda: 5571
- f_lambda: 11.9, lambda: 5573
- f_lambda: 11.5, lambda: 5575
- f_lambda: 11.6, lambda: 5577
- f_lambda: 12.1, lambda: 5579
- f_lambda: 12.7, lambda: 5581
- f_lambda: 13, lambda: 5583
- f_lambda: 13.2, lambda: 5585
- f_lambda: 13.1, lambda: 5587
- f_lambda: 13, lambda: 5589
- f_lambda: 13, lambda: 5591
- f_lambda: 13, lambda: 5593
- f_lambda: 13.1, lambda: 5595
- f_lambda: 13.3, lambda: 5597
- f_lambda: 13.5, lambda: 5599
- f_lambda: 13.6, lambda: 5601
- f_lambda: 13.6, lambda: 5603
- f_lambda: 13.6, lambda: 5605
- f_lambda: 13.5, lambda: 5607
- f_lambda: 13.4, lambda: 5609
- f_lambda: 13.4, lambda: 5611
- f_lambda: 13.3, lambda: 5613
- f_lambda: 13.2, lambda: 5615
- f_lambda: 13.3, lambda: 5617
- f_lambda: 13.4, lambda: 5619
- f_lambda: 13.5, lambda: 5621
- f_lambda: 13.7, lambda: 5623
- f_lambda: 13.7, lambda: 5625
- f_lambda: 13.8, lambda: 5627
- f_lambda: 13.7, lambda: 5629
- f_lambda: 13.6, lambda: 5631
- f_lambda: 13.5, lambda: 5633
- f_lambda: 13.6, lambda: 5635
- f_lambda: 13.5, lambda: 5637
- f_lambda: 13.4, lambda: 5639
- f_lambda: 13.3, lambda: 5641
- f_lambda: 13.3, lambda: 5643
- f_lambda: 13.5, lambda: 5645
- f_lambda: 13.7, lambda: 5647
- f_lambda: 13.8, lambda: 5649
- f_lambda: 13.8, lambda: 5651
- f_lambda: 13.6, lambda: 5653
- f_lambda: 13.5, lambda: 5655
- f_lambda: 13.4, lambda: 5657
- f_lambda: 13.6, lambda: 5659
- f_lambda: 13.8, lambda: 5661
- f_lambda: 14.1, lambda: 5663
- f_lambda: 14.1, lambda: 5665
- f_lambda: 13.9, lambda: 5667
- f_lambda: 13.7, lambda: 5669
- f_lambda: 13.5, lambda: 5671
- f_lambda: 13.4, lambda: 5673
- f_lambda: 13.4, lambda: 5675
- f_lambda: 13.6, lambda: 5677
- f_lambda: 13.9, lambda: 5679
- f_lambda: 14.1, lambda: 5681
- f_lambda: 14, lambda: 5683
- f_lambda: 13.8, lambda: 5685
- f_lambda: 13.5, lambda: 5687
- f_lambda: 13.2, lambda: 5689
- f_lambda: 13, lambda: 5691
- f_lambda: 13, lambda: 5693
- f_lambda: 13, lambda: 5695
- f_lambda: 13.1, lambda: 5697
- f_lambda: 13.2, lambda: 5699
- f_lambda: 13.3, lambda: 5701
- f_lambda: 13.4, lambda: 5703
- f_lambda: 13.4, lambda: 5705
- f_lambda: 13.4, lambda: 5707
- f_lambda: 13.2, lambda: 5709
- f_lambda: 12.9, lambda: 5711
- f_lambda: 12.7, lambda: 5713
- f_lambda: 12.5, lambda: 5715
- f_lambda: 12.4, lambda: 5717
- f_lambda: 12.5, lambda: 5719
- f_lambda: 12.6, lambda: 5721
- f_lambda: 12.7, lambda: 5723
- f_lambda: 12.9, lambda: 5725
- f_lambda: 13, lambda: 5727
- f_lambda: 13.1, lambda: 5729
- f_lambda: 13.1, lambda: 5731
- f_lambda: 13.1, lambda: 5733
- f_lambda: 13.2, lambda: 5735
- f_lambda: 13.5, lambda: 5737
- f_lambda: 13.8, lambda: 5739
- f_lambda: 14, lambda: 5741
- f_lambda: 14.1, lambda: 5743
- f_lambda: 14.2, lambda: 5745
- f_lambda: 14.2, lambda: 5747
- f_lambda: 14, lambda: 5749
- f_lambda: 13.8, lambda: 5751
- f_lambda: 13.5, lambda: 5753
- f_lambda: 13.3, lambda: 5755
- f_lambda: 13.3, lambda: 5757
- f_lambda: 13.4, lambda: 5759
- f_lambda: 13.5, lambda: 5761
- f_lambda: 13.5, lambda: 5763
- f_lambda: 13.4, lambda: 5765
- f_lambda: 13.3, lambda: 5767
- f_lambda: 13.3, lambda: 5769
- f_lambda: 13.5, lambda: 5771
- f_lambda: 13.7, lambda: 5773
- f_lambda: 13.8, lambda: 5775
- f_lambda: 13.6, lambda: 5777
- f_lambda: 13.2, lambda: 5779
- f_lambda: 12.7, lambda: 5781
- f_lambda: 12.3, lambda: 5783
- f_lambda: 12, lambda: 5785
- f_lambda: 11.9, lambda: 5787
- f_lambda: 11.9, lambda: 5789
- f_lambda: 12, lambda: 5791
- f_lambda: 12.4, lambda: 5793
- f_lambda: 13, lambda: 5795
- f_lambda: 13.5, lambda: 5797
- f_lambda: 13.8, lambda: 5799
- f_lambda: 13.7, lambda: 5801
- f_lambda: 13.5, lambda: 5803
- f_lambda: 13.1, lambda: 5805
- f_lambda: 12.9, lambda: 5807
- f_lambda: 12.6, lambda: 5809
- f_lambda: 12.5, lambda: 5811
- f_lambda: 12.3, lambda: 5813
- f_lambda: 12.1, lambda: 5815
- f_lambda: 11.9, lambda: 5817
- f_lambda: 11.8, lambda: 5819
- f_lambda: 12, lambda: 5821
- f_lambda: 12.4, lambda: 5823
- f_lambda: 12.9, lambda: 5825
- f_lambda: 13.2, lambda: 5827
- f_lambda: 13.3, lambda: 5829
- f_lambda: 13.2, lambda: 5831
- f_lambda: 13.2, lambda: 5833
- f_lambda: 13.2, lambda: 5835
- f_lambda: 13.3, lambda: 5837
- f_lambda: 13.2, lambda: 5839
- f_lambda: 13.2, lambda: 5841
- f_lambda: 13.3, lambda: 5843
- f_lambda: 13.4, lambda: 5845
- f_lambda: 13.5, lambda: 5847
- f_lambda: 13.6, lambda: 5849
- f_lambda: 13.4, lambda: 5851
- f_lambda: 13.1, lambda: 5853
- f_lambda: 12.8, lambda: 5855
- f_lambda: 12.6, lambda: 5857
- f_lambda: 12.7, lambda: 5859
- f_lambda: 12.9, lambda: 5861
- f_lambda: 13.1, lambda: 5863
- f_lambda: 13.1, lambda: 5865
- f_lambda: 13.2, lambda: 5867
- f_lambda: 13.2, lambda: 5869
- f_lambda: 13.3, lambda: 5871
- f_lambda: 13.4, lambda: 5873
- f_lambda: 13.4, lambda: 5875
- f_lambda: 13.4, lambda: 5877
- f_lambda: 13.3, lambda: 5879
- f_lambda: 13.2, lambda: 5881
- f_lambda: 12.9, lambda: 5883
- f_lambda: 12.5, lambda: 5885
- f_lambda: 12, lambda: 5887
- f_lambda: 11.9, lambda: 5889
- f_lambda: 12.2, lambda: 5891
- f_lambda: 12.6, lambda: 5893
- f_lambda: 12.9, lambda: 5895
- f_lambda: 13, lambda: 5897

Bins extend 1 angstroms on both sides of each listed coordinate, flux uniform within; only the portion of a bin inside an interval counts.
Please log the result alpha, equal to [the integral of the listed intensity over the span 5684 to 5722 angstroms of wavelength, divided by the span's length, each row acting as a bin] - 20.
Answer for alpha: -6.94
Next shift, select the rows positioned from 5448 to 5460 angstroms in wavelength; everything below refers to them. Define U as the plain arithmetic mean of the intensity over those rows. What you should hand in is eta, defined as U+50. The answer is 63.2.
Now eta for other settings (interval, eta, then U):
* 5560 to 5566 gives 62.9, 12.9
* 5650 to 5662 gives 63.6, 13.6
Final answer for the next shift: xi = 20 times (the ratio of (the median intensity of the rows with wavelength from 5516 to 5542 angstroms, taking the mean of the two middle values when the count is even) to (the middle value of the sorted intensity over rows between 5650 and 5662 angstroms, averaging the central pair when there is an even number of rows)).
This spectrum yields 20.3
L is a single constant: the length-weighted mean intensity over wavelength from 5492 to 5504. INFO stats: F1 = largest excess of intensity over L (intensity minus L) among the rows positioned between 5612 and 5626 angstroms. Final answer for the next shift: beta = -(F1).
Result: 0.20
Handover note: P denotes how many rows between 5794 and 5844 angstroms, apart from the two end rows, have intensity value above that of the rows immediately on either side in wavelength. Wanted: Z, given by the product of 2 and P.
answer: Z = 6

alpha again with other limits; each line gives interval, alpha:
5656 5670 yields -6.20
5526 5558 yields -6.69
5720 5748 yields -6.61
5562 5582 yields -7.62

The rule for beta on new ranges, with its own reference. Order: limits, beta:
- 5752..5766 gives 0.40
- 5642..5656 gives 0.10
